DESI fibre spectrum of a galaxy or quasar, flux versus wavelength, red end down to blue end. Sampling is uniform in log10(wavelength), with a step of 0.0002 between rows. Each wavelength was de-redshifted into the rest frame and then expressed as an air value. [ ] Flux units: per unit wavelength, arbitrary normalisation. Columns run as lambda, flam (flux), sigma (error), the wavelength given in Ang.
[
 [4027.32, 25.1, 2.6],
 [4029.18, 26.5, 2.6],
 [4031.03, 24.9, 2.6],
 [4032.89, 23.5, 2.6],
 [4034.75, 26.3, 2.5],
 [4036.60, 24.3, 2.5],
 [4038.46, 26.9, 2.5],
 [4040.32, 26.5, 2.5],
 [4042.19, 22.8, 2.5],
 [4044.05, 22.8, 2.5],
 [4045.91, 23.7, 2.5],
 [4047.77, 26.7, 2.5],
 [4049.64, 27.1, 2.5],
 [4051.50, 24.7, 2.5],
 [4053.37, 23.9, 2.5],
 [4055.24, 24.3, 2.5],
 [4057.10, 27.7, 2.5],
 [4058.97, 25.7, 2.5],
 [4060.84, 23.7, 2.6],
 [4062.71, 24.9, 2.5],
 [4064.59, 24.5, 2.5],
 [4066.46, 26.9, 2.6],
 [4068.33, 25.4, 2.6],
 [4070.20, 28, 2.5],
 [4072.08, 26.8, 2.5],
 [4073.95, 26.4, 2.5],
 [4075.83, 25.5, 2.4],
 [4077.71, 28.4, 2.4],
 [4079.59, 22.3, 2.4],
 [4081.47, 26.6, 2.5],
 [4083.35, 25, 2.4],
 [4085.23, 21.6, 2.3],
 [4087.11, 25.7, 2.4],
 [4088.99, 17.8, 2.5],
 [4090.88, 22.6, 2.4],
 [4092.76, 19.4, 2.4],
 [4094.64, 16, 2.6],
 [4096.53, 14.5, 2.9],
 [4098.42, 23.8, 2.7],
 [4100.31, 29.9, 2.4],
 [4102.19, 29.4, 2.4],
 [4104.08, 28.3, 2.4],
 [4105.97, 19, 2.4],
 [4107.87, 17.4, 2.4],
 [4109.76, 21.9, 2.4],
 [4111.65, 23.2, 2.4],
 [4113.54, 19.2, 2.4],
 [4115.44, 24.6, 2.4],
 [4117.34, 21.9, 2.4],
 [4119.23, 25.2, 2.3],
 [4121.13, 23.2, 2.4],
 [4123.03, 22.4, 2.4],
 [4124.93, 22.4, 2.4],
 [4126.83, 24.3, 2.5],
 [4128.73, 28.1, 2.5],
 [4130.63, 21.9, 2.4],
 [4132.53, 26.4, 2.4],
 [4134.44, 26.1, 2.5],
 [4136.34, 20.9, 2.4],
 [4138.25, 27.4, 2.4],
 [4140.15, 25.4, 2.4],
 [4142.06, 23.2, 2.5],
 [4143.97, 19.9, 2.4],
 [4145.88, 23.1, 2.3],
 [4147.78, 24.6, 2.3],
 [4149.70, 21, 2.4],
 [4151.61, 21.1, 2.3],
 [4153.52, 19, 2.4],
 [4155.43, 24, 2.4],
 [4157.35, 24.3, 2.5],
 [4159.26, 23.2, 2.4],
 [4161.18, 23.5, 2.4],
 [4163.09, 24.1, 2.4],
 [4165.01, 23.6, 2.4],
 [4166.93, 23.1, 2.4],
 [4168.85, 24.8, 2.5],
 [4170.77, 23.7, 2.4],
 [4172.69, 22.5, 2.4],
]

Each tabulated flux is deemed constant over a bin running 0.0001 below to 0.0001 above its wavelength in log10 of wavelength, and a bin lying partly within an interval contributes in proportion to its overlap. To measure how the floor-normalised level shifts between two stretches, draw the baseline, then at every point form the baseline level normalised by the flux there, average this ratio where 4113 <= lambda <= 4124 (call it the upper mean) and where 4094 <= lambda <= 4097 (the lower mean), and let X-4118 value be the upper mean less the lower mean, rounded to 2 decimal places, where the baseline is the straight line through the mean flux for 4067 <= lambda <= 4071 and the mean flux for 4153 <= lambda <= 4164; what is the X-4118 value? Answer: -0.59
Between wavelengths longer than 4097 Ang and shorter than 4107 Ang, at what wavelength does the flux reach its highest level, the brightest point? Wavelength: 4100.31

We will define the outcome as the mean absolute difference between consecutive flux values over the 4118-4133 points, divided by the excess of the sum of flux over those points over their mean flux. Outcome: 0.0162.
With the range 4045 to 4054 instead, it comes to 0.0164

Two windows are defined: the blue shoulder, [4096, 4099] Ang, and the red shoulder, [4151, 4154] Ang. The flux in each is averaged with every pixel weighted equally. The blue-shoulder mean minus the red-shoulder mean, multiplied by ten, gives -9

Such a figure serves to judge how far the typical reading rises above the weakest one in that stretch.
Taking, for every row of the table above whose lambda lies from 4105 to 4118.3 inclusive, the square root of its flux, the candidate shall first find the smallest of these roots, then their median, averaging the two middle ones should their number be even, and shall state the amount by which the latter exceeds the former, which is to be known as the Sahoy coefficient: 0.51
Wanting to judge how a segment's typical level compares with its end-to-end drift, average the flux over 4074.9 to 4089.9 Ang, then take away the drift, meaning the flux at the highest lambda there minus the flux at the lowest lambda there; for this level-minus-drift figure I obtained 32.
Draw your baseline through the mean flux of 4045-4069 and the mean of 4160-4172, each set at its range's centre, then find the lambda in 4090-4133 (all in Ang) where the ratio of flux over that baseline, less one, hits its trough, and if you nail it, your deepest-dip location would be 4096.53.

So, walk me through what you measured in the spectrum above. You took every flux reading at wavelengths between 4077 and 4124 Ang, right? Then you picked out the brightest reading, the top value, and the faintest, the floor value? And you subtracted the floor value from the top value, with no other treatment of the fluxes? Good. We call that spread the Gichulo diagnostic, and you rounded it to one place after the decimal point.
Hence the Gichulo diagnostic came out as 15.4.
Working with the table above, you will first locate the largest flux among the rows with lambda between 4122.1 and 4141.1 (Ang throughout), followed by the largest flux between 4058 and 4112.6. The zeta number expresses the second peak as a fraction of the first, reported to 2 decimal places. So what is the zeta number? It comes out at 1.06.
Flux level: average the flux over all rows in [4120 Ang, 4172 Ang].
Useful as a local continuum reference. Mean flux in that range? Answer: 23.5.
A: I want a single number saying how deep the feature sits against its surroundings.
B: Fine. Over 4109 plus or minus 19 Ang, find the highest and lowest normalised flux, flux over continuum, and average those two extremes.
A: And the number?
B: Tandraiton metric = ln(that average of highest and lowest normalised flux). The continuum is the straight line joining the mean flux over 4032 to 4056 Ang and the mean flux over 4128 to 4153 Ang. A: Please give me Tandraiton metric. -0.09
